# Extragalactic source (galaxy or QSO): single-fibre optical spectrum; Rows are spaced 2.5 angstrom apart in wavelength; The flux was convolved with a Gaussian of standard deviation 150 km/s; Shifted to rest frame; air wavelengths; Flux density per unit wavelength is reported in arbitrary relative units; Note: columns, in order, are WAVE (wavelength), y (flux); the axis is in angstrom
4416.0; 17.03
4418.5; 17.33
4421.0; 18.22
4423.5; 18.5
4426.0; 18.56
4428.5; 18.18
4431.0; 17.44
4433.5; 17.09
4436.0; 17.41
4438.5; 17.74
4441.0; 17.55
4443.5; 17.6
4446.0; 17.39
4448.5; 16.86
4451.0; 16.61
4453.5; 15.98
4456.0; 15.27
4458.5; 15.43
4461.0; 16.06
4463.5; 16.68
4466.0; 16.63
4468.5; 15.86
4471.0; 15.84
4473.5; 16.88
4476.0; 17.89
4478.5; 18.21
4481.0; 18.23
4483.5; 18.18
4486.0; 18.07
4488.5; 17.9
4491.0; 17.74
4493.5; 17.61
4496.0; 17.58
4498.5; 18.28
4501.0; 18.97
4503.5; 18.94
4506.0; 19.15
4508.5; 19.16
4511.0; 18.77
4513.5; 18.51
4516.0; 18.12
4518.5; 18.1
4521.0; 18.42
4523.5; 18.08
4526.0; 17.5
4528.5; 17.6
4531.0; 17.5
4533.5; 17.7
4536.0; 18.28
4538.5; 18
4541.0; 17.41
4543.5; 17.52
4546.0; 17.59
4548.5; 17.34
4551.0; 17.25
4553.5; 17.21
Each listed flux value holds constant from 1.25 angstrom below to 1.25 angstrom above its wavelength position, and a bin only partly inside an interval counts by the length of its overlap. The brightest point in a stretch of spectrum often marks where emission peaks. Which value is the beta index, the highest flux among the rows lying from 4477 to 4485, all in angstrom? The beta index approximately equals 18.23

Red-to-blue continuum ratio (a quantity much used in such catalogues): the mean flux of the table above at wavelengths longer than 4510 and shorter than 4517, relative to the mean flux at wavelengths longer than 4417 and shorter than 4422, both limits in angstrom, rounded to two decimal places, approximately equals 1.04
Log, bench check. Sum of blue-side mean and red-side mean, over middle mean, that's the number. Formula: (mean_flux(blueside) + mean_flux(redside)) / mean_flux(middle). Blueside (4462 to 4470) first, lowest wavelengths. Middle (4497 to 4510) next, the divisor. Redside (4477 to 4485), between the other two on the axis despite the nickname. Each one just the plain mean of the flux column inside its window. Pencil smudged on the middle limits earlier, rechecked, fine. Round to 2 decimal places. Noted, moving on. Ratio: 1.83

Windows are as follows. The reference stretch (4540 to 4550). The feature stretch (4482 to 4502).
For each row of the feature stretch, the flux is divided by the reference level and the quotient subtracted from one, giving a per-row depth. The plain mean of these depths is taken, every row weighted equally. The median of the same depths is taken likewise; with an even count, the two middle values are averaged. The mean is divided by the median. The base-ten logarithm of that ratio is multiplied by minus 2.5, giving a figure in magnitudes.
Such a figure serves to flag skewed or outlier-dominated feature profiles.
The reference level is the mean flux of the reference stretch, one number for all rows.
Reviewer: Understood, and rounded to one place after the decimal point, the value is -0.1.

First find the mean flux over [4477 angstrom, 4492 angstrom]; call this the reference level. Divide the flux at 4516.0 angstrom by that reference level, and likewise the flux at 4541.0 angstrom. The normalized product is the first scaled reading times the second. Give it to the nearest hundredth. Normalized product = 0.97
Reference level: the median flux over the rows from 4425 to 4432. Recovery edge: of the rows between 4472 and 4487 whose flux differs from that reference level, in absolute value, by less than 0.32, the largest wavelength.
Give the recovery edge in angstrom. 4486.0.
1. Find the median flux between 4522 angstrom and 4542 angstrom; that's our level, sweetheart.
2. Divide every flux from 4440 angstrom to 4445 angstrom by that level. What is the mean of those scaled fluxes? 1.00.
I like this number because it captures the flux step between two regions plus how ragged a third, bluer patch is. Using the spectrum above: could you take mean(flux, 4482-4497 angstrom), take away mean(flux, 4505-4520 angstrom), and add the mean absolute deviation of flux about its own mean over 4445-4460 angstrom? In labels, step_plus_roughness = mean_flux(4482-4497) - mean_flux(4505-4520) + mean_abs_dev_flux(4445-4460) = -0.1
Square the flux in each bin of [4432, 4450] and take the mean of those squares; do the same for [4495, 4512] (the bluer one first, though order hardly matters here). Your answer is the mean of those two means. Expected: 326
